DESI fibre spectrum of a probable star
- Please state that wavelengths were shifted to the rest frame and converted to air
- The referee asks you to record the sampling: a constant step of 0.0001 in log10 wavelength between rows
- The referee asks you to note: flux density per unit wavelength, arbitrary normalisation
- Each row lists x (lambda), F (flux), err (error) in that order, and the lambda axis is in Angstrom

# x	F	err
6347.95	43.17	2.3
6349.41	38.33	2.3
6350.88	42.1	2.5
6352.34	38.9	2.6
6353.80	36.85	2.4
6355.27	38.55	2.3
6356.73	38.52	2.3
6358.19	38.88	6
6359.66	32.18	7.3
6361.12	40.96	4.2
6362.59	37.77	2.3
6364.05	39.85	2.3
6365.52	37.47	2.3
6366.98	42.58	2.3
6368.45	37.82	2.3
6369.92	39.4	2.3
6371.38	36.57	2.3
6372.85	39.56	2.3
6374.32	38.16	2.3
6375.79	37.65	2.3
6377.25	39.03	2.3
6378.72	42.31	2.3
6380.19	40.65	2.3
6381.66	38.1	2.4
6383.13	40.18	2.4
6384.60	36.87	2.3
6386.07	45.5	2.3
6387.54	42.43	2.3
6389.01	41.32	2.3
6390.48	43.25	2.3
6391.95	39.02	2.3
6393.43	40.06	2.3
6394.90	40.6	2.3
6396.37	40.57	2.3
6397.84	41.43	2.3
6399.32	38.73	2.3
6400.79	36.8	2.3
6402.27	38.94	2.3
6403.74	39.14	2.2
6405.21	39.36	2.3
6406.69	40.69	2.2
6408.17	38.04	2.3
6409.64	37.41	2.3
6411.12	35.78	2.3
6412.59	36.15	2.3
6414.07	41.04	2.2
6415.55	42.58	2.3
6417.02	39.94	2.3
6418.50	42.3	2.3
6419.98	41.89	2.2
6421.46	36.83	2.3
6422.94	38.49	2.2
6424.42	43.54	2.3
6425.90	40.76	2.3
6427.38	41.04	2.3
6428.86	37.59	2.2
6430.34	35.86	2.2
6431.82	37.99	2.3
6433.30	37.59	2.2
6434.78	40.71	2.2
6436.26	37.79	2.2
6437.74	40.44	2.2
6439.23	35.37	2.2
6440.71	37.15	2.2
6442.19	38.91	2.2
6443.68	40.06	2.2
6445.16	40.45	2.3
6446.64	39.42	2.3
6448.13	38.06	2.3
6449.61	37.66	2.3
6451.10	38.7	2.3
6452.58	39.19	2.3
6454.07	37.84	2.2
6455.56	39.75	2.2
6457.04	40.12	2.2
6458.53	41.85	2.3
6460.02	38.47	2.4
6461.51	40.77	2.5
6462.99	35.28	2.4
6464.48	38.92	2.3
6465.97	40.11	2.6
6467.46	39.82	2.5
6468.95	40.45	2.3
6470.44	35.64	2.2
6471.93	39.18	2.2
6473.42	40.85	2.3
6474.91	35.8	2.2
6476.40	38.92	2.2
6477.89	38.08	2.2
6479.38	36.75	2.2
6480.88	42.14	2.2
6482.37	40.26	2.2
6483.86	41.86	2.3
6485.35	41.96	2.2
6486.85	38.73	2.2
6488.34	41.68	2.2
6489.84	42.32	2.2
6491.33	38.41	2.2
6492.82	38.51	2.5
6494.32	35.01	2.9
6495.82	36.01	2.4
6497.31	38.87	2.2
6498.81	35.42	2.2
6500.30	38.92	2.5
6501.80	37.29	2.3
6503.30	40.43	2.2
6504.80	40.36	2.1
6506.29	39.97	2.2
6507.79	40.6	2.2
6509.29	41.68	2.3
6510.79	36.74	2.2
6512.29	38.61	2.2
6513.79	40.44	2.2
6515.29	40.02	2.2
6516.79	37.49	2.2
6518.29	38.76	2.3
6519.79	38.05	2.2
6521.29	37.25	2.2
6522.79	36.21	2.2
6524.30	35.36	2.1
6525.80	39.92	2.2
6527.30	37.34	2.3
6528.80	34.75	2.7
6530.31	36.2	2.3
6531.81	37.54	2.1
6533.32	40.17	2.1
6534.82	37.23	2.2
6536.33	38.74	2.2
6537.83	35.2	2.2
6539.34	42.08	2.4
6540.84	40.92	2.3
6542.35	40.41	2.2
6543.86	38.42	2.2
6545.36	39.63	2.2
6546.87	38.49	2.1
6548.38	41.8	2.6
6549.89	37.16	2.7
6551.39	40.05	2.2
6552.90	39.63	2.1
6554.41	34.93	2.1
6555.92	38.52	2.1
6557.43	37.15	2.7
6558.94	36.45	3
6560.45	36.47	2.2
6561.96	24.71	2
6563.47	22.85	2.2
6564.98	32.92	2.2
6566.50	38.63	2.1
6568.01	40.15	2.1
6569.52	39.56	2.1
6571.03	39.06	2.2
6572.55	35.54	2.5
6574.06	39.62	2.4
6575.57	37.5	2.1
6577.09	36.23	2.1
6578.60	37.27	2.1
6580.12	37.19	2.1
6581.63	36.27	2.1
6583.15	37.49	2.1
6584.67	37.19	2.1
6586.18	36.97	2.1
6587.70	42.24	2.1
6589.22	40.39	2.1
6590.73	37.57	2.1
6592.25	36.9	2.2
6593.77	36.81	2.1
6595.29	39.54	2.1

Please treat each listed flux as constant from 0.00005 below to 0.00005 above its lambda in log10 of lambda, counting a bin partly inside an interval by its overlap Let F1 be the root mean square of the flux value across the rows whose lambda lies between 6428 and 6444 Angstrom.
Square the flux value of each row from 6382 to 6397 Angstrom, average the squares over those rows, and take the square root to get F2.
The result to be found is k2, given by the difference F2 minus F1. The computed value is 2.9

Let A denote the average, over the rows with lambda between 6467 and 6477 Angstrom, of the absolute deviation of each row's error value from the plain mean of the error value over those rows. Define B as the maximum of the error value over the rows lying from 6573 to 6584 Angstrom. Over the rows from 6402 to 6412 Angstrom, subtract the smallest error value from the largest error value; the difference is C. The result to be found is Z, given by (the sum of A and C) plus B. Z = 2.58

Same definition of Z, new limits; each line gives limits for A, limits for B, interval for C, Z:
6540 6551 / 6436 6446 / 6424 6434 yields 2.58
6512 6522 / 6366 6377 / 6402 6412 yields 2.42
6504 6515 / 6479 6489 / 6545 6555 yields 2.93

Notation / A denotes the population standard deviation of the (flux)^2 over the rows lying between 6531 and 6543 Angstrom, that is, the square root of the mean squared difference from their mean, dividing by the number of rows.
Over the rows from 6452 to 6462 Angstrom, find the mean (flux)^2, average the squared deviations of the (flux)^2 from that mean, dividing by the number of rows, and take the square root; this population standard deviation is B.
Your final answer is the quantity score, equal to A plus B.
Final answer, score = 265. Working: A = 165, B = 101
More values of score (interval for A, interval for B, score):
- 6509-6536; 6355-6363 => 336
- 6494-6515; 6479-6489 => 309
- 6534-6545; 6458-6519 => 327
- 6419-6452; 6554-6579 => 454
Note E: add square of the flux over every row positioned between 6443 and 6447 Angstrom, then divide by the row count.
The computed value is 1598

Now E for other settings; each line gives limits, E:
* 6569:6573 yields 1451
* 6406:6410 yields 1501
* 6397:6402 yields 1524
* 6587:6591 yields 1609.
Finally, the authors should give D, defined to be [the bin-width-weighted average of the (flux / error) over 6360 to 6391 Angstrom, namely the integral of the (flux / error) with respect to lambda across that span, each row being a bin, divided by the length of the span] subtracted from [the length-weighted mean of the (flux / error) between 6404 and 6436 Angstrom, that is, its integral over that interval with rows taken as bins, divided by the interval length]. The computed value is 0.7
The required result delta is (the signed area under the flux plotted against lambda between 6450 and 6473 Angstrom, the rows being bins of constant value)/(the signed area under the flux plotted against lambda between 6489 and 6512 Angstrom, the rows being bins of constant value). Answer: 1.01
